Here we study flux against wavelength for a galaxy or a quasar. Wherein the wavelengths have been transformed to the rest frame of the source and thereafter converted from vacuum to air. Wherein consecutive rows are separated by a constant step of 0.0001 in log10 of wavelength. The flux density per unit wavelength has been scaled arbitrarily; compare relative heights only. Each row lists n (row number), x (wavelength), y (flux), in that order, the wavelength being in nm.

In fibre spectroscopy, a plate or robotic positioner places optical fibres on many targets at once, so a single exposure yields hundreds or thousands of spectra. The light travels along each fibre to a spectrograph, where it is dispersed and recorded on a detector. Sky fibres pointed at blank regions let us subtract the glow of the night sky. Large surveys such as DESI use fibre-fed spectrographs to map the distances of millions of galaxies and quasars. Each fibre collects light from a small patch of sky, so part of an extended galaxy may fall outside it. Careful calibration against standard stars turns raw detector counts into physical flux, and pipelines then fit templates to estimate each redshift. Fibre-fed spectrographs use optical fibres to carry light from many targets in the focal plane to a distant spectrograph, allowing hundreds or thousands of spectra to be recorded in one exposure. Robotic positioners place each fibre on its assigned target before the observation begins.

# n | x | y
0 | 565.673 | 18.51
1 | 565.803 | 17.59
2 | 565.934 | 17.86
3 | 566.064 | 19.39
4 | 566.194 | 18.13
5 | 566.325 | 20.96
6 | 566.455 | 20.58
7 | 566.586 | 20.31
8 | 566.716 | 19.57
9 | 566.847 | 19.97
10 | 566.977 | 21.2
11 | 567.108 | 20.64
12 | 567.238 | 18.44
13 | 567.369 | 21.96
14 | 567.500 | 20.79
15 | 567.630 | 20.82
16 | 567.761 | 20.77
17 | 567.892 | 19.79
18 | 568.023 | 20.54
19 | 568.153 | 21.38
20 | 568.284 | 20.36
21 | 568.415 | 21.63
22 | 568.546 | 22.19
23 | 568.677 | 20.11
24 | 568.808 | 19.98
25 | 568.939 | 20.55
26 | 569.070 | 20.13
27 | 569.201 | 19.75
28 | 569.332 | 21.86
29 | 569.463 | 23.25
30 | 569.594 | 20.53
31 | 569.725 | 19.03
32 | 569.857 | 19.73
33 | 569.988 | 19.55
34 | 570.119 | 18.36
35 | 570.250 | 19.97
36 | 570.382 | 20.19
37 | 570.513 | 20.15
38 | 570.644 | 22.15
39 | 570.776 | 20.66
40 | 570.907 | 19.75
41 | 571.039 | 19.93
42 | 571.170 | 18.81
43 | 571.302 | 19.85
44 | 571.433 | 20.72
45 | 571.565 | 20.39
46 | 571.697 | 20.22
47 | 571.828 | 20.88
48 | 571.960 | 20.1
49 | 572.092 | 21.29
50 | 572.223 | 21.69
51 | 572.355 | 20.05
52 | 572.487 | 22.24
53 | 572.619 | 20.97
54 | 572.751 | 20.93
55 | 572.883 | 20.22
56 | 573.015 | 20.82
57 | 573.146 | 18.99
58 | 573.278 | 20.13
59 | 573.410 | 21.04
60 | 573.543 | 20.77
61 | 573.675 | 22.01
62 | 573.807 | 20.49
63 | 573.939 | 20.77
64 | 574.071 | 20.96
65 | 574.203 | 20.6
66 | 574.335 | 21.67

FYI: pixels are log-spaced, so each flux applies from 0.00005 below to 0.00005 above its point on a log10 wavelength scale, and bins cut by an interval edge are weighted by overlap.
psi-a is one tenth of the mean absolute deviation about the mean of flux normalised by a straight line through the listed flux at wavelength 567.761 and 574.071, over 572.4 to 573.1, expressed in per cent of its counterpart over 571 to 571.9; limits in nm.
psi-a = 9.8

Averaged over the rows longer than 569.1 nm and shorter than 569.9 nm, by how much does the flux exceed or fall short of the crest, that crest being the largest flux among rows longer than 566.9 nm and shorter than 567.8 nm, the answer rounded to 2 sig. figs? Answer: -1.3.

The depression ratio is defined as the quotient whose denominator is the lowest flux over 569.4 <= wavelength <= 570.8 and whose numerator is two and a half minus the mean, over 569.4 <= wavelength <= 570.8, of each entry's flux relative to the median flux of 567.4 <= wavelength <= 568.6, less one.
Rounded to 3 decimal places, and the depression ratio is 0.137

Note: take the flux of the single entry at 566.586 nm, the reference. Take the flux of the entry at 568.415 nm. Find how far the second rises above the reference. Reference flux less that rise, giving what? 19.0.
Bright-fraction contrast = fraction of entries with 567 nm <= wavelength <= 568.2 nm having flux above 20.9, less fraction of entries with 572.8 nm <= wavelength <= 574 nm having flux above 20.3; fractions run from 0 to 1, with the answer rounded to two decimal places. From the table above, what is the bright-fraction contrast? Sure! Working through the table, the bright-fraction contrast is -0.44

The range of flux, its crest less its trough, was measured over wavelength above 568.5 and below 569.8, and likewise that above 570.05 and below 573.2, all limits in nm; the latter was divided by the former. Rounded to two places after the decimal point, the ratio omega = 0.92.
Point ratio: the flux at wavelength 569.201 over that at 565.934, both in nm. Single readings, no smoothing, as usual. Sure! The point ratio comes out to 1.11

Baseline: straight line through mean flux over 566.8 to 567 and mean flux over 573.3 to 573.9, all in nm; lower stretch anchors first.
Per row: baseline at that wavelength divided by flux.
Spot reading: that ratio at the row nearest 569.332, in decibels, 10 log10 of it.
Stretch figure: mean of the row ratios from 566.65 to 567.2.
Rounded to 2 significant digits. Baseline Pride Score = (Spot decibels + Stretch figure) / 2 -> 0.39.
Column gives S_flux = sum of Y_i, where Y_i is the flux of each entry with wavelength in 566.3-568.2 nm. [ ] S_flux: 308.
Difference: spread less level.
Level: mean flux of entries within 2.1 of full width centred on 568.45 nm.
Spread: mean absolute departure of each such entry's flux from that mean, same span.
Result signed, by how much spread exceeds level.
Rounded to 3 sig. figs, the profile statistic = -20.1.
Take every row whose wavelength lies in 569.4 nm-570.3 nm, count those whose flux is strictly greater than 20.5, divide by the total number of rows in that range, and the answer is 0.29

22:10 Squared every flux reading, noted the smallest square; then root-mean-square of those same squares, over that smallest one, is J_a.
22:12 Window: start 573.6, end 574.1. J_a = 1.06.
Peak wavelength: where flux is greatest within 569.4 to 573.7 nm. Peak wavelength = 569.463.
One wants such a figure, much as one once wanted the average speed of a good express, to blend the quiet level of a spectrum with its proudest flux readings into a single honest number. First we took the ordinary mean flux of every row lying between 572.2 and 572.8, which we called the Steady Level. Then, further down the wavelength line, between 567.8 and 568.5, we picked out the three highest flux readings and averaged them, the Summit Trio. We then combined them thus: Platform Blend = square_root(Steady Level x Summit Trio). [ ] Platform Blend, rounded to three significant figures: 21.2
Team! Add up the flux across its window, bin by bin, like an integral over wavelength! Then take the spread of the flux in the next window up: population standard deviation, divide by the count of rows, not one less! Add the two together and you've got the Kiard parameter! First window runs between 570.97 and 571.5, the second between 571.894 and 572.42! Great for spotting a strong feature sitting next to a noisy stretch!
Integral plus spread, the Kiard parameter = 11.2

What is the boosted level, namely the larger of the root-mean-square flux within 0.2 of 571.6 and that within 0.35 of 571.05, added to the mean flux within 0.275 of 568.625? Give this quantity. 41.4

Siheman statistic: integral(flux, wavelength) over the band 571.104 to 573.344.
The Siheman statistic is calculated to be 46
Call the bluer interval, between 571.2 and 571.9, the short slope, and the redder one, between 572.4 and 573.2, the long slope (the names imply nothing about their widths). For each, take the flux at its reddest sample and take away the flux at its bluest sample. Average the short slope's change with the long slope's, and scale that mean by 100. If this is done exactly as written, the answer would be -111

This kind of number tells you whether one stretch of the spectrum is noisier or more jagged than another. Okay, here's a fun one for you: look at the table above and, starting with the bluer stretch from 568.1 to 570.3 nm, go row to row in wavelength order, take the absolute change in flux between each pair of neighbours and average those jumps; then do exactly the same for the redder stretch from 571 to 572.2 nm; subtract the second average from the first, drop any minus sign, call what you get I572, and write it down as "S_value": 0.34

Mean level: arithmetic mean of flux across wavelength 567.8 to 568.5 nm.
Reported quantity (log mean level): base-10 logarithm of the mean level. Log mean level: 1.32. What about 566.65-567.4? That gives 1.31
